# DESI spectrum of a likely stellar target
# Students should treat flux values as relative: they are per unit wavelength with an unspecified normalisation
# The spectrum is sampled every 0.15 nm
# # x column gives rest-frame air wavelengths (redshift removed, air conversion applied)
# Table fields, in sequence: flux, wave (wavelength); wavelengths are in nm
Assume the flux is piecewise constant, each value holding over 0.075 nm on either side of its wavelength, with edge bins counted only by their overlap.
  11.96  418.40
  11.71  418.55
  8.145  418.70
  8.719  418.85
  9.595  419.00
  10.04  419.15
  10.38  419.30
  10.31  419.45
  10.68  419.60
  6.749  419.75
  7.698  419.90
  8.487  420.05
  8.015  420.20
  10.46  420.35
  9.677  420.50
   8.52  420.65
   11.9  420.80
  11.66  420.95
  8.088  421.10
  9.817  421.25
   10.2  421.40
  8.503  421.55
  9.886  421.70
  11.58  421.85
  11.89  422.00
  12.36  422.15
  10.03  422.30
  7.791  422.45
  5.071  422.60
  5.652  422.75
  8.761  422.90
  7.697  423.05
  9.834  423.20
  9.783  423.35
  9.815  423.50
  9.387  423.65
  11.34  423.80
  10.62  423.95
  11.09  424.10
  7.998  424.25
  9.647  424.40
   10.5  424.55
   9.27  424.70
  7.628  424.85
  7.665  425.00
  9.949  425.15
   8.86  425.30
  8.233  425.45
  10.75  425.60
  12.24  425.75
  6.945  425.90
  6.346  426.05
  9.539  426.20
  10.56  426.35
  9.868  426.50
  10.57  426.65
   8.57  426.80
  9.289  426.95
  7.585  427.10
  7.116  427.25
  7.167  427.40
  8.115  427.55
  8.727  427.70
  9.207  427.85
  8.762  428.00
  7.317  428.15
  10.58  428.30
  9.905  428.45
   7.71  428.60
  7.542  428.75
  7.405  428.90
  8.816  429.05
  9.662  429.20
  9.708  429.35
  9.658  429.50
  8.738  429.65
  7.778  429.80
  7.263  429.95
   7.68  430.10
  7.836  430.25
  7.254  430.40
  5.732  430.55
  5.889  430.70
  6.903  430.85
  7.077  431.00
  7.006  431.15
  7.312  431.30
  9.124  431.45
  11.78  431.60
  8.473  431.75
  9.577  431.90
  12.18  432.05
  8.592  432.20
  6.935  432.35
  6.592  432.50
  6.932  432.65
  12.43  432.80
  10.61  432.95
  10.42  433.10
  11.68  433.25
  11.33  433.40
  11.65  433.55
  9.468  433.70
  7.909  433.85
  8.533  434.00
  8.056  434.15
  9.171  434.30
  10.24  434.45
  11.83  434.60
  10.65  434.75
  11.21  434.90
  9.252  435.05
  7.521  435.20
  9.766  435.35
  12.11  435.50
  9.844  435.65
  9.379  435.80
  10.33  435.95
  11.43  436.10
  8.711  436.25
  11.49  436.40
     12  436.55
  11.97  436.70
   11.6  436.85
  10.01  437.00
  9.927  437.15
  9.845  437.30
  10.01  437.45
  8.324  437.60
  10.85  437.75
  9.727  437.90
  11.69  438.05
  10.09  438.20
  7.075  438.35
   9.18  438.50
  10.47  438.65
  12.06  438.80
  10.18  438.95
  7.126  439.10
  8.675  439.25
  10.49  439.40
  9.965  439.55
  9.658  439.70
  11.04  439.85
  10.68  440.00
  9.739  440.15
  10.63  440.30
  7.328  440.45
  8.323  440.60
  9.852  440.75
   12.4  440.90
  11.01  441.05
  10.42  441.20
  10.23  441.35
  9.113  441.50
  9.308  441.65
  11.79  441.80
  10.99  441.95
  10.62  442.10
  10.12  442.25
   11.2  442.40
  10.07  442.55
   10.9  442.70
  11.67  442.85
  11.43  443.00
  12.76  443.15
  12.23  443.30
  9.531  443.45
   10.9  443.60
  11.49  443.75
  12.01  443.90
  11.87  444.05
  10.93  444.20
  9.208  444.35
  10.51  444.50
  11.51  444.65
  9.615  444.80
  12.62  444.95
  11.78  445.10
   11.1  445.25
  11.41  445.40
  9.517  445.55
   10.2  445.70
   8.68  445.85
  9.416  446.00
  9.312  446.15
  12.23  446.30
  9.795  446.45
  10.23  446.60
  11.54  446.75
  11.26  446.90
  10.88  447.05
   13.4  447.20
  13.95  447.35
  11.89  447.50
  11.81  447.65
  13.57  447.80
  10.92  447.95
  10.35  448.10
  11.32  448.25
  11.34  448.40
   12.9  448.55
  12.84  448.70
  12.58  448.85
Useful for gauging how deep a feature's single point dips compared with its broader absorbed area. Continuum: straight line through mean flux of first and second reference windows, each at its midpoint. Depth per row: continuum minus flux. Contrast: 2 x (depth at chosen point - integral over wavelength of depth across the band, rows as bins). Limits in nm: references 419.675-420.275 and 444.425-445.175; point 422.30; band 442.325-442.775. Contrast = -4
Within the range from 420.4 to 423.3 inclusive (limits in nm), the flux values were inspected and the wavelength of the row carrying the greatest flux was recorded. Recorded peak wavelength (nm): 422.15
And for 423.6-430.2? 425.75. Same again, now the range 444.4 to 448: 447.35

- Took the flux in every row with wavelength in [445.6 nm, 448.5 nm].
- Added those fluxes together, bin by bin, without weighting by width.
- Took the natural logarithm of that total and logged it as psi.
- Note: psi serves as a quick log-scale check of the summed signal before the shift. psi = 5.36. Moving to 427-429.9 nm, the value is 5.08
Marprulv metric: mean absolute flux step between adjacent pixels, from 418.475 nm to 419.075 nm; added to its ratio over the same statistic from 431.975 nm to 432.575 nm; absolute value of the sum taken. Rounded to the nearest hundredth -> 2.57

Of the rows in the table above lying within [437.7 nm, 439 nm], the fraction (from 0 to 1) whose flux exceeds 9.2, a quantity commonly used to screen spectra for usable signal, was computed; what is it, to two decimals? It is 0.78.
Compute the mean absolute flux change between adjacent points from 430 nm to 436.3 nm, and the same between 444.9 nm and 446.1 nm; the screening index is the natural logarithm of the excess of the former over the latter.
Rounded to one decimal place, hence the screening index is -0.8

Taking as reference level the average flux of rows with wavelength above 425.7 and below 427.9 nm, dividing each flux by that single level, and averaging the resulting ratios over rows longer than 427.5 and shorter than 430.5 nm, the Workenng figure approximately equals 0.97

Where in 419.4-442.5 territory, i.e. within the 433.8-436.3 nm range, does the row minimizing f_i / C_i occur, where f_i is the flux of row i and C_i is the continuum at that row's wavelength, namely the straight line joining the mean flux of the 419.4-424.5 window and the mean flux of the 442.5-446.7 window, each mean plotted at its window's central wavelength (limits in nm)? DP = 435.20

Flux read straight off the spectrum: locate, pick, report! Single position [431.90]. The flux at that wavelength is 9.577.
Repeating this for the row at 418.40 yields 11.96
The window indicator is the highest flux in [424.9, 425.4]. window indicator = 9.949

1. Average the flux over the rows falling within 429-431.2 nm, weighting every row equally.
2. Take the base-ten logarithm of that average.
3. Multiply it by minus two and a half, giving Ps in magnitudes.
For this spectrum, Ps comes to -2.23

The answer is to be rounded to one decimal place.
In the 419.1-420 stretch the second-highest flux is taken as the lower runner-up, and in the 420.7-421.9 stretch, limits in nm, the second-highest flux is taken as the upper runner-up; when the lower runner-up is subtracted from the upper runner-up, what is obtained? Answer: 1.3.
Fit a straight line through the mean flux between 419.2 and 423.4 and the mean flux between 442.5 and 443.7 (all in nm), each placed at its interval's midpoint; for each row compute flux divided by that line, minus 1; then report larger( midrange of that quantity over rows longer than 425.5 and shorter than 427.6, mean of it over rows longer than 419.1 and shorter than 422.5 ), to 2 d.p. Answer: 0.05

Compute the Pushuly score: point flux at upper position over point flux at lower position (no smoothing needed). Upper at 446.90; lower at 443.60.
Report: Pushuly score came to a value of 1.03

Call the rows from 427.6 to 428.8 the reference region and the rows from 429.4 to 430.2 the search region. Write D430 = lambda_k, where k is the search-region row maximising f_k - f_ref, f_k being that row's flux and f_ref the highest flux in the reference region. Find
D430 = 429.50 nm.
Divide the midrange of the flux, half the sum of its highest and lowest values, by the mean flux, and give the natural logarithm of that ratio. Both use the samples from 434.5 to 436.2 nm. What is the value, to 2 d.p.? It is -0.05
